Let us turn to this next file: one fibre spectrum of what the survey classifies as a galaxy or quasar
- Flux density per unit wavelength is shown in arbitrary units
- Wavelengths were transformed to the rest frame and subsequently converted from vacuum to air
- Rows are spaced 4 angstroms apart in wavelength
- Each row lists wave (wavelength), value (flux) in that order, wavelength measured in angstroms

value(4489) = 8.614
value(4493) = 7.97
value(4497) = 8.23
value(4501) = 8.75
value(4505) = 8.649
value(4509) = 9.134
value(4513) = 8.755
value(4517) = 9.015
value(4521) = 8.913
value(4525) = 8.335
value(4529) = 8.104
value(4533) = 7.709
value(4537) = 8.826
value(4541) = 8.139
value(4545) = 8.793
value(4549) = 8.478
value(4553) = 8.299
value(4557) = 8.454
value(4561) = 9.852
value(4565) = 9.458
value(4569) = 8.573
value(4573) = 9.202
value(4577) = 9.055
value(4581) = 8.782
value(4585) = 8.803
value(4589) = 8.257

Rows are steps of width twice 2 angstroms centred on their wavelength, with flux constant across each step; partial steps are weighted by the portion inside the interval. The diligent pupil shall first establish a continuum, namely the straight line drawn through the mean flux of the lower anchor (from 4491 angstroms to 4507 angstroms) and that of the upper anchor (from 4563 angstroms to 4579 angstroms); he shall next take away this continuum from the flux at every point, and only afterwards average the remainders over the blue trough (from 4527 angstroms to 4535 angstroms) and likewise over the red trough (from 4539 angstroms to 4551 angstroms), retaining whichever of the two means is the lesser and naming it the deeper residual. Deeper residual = -0.79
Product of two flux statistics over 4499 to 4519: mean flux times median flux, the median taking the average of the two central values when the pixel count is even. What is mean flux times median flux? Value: 78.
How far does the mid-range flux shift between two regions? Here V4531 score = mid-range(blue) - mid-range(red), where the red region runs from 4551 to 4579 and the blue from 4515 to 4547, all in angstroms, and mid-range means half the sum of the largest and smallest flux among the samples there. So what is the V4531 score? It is -0.7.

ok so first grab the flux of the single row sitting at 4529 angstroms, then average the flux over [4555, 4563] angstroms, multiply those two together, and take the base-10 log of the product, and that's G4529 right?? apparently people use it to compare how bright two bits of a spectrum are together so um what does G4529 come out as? 1.87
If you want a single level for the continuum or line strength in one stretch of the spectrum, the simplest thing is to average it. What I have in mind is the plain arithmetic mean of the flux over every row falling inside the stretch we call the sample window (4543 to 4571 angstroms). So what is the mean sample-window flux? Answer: 8.8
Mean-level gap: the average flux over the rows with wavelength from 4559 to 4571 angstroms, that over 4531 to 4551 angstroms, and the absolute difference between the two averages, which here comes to 0.91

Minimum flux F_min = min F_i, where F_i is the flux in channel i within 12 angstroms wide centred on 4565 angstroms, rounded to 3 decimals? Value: 8.573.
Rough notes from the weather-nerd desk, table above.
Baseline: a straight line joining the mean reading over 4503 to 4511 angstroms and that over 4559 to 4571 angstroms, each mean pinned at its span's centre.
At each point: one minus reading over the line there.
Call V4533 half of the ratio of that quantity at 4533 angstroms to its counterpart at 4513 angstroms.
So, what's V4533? 3.77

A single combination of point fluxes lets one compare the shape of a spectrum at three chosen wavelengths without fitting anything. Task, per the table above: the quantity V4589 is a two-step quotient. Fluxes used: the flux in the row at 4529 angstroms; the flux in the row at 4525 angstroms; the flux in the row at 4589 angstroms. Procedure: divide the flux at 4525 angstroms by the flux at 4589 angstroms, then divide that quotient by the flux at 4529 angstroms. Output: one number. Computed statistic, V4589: 0.125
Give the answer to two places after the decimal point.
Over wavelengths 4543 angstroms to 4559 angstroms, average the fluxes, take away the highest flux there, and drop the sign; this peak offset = 0.29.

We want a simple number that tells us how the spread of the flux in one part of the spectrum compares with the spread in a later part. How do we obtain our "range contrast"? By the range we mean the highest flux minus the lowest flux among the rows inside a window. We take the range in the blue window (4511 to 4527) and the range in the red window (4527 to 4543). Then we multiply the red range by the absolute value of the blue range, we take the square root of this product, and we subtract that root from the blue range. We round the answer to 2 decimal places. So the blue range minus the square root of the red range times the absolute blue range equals -0.19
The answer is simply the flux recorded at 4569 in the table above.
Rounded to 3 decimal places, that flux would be 8.573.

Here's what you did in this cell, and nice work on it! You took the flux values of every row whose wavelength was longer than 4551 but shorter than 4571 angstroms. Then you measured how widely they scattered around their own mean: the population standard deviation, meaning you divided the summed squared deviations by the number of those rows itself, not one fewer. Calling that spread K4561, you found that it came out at 0.61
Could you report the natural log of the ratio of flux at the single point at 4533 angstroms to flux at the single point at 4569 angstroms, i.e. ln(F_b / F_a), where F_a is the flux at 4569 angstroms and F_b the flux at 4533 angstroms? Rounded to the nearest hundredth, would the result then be -0.11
